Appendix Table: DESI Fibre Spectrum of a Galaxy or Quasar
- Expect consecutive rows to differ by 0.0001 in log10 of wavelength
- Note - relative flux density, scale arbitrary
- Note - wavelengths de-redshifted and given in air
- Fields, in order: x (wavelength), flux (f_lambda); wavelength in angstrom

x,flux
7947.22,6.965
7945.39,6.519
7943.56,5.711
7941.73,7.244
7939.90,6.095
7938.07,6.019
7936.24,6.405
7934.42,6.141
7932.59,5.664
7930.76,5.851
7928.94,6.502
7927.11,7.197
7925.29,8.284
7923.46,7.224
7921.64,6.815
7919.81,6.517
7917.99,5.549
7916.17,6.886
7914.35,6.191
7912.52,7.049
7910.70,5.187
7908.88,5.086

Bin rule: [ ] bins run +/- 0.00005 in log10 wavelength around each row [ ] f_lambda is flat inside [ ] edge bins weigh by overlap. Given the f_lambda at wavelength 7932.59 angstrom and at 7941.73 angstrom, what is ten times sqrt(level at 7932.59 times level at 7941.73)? 64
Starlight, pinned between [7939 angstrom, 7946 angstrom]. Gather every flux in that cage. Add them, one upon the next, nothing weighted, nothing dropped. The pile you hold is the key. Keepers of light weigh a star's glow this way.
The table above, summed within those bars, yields 26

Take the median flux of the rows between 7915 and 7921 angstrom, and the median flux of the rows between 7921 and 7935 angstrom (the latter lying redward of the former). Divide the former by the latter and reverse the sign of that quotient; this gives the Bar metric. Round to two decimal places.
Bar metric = -0.98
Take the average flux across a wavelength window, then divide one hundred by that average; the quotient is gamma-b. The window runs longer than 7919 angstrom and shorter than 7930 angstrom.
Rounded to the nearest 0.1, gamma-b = 14.1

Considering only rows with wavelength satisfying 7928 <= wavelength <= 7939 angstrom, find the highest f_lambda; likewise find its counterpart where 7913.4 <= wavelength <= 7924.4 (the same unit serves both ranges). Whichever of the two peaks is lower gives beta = 6.5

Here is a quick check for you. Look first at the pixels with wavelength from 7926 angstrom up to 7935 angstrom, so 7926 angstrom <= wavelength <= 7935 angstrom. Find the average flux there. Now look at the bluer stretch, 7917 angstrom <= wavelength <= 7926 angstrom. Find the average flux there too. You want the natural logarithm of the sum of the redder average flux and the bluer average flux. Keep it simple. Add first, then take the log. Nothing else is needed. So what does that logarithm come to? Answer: 2.58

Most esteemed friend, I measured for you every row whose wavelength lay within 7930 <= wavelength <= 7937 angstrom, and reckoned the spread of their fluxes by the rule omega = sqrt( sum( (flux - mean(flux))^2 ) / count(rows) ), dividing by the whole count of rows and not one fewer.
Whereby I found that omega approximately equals 0.28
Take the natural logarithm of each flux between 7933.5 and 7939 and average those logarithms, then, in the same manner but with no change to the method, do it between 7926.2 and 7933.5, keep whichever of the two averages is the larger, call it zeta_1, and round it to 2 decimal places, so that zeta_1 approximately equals 1.84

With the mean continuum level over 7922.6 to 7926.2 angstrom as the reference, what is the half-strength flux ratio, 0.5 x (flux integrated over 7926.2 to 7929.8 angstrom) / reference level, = 1.6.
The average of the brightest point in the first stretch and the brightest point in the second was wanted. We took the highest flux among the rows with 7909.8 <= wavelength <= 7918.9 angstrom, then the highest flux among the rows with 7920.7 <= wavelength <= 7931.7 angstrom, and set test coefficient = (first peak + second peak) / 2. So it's 7.67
